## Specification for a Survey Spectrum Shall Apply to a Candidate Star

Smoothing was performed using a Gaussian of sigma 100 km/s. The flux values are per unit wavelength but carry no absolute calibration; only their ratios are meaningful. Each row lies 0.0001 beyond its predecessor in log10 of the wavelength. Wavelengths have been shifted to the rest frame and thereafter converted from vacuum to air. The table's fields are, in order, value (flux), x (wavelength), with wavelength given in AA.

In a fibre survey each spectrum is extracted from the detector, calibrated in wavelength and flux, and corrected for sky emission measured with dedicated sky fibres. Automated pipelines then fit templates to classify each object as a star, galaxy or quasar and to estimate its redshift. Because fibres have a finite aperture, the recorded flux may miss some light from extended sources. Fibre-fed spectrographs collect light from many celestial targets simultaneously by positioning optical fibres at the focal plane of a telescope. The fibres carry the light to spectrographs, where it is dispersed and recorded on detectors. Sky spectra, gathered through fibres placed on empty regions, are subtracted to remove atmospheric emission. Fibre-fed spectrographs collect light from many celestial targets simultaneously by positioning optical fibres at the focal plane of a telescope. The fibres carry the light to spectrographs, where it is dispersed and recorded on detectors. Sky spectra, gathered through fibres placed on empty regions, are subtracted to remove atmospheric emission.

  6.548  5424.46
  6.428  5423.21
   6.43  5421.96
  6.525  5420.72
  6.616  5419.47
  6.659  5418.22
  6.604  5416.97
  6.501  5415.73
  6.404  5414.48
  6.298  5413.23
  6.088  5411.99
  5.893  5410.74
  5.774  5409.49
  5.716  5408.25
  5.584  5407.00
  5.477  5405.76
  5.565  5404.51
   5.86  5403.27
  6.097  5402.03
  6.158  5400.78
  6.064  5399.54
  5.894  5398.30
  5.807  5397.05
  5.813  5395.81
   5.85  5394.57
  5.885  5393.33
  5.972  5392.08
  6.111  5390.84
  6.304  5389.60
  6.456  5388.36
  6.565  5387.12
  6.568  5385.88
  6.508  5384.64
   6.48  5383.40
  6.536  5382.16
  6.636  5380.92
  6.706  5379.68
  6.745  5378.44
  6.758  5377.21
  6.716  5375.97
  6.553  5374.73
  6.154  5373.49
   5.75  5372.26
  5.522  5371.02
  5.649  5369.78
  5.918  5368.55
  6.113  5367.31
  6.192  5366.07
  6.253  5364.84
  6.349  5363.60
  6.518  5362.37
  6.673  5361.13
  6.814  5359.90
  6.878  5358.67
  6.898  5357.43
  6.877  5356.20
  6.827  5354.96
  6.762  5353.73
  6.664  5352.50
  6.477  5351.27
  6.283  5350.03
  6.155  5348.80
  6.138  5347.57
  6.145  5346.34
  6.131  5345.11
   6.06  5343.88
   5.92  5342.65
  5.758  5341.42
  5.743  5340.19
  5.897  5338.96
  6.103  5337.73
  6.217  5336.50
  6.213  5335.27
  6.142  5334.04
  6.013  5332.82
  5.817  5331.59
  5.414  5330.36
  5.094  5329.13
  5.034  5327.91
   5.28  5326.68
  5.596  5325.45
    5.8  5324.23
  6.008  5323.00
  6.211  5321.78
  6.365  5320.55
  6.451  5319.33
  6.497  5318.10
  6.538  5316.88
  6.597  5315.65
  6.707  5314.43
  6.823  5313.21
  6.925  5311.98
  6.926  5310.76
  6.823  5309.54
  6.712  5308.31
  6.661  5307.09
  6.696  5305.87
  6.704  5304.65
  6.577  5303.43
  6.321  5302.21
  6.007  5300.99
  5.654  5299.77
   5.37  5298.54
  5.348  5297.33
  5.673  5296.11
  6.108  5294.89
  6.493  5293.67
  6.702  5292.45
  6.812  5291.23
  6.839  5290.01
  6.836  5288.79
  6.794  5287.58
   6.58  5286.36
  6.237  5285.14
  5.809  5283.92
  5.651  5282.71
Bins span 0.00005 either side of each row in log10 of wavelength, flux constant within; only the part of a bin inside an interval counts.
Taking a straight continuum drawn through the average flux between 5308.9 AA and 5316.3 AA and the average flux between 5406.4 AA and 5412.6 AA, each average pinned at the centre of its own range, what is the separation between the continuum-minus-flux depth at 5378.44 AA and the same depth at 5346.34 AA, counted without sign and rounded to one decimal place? 0.9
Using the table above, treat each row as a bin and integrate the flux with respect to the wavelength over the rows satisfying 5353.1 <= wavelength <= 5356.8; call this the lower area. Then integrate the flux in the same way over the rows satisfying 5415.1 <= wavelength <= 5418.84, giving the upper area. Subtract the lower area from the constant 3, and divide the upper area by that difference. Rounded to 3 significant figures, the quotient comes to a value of -1.11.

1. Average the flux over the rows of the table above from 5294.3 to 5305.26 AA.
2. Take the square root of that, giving 2.44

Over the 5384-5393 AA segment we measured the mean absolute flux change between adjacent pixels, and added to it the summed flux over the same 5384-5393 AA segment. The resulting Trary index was 45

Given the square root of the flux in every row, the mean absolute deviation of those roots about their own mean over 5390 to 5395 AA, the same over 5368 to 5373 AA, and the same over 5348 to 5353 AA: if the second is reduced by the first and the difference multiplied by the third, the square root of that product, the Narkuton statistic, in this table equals 0.017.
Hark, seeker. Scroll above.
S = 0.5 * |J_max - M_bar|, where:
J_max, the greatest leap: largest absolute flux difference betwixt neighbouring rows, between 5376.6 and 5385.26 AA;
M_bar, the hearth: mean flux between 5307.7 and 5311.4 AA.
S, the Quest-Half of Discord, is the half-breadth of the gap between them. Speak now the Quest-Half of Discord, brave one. 3.4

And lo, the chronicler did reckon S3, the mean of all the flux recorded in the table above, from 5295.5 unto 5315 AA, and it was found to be 6.37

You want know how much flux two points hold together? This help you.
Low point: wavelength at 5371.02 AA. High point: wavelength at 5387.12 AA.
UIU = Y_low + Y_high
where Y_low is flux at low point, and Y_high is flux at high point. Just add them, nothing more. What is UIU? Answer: 12.1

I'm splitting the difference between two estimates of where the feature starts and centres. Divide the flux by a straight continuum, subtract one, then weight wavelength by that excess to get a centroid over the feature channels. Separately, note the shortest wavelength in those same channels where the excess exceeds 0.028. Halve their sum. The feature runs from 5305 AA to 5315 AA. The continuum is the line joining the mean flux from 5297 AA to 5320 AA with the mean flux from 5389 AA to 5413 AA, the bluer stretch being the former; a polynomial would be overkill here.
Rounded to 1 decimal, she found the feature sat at 5308.3 AA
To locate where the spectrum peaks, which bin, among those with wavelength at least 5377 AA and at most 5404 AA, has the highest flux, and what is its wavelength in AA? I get 5377.21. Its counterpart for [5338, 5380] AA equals 5357.43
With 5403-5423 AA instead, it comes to 5418.22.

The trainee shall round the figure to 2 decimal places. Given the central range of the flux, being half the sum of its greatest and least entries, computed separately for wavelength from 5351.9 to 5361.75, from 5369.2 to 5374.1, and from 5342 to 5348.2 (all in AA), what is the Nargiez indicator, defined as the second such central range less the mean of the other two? -0.57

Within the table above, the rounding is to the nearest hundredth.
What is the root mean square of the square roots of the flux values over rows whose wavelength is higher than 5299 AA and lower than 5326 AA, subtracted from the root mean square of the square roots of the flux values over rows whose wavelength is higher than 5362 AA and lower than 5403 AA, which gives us -0.04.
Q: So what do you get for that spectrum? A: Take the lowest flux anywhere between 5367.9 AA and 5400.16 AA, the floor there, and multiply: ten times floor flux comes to 55.2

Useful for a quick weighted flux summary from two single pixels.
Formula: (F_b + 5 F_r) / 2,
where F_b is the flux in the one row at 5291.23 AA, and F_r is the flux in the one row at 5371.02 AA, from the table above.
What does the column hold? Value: 17.2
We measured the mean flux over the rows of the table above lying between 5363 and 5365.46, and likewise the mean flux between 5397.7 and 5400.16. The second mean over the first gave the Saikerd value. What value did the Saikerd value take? 0.95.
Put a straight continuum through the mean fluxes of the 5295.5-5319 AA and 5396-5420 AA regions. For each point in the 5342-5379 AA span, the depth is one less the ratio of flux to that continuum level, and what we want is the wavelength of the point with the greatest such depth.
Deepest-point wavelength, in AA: 5371.02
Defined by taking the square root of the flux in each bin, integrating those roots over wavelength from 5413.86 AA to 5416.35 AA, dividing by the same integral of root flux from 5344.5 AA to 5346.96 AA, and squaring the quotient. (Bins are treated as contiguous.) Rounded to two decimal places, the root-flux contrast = 1.08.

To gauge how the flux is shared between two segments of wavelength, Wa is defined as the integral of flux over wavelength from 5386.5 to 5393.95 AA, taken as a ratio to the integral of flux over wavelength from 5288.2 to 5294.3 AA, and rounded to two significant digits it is 1.1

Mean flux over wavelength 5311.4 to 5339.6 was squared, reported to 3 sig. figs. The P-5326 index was 36.9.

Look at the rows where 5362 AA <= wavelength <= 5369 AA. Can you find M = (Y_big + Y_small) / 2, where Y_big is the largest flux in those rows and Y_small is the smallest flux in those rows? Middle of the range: 6.22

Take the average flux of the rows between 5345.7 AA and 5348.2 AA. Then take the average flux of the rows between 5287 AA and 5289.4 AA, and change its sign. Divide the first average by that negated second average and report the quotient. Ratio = -0.90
